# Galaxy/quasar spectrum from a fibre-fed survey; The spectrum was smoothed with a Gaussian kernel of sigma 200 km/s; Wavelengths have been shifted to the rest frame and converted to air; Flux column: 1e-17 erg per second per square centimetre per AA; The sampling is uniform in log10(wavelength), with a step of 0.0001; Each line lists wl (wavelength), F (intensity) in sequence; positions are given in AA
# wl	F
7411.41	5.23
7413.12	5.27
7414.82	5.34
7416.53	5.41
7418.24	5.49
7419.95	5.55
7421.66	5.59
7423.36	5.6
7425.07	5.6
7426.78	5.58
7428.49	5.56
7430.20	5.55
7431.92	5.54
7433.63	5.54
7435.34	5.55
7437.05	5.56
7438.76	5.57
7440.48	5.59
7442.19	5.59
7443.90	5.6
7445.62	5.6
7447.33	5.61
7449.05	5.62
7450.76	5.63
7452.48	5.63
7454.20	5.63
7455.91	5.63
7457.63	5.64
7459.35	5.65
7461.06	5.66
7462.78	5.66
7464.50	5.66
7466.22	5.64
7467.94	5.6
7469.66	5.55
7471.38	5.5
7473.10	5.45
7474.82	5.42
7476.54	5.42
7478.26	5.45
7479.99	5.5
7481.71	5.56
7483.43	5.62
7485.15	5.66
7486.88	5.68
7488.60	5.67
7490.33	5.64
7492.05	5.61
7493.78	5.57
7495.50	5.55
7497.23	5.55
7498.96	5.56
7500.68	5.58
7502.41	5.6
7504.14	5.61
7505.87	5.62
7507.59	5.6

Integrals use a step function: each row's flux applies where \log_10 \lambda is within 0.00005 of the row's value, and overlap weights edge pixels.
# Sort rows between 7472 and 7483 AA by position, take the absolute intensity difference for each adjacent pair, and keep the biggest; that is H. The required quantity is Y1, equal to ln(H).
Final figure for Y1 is -2.8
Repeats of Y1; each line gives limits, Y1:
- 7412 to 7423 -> -2.5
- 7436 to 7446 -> -3.9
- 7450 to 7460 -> -4.6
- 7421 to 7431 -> -3.9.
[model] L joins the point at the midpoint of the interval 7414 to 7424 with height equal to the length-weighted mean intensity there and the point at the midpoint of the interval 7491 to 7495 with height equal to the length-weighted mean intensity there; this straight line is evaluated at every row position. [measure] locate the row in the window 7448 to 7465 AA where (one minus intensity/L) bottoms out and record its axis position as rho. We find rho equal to 7461.06 AA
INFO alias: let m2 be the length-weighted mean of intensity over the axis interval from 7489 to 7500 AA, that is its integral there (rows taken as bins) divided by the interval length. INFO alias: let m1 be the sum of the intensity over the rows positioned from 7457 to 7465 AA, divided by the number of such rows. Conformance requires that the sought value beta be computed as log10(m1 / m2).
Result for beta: 0.0054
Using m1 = 5.65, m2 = 5.58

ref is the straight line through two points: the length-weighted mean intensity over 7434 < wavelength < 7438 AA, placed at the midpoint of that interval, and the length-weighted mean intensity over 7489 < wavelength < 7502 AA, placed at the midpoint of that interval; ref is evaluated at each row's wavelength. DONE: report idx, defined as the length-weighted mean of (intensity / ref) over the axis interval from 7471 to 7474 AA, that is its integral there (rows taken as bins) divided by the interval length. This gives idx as 0.98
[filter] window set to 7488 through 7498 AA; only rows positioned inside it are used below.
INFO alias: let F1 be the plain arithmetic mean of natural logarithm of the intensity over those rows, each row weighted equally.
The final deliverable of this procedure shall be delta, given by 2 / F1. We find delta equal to 1.16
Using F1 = 1.72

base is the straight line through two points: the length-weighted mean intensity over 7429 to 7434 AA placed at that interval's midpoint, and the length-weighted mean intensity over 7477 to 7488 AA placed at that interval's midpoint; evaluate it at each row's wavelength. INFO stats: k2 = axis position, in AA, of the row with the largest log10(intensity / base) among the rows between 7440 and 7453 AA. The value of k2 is 7450.76 AA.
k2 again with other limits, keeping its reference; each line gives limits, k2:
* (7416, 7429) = 7423.36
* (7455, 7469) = 7461.06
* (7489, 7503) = 7490.33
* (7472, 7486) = 7485.15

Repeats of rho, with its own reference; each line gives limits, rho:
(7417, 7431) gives 7423.36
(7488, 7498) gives 7488.60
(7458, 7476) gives 7461.06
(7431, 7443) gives 7440.48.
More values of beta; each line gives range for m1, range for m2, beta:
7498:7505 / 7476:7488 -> 0.0020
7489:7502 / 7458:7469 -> -0.0049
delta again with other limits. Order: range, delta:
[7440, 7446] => 1.16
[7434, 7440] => 1.17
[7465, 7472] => 1.16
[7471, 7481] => 1.18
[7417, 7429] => 1.16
